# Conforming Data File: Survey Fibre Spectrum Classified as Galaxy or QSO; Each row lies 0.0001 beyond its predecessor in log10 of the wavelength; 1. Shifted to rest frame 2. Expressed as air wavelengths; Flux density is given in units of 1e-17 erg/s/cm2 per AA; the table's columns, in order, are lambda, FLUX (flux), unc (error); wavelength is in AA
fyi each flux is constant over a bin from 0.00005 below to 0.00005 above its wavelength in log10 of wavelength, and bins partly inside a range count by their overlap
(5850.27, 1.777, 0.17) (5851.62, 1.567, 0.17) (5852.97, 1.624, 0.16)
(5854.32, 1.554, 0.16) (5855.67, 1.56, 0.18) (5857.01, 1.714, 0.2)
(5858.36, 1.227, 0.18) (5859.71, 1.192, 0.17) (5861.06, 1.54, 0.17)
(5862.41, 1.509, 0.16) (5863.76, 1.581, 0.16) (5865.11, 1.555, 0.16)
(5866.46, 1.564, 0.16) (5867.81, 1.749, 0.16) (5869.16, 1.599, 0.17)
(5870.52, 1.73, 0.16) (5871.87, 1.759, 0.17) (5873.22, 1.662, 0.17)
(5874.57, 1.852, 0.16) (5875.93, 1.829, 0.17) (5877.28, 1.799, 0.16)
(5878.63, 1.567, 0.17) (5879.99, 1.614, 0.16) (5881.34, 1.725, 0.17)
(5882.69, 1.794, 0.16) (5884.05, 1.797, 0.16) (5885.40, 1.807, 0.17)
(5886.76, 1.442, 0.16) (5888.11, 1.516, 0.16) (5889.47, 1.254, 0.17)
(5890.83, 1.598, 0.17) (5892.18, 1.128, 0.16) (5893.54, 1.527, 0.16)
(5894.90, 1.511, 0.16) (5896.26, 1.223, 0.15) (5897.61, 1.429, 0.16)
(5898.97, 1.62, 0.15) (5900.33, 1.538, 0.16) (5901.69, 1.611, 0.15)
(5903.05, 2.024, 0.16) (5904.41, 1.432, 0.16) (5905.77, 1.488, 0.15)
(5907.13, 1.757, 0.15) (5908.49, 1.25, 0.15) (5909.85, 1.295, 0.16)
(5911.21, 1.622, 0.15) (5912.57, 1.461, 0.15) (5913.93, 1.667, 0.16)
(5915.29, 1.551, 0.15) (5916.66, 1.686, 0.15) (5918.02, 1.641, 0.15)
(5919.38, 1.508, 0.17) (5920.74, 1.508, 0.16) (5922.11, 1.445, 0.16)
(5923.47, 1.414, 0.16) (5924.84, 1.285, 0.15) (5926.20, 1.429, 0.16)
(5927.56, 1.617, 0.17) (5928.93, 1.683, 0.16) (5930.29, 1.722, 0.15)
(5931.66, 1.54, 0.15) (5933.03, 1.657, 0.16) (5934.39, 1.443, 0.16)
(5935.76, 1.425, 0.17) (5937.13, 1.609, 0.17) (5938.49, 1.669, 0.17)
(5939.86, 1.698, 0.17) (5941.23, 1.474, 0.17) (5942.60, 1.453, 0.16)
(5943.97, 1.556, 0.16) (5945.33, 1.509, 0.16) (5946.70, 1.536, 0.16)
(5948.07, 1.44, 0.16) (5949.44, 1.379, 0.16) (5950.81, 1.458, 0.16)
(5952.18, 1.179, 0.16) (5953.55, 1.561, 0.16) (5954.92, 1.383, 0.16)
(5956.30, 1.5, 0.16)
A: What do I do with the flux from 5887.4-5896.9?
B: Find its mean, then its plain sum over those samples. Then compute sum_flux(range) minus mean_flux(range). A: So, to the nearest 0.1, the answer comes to 8.4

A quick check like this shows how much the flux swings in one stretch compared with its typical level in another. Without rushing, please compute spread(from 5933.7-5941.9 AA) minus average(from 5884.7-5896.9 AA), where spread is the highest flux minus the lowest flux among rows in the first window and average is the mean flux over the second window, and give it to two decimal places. -1.17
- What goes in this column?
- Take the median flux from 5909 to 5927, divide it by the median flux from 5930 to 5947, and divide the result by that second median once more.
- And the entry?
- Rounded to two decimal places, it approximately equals 0.64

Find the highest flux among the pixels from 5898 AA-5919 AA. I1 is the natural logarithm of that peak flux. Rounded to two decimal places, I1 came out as 0.71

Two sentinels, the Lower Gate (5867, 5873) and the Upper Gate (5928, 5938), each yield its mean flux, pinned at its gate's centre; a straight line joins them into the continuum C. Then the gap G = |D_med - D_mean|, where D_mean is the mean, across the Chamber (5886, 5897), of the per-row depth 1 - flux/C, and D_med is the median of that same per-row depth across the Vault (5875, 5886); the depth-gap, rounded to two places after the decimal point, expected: 0.22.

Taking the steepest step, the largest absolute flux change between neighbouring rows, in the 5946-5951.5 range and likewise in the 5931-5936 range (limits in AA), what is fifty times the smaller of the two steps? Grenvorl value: 5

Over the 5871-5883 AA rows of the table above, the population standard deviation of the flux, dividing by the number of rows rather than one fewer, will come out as 0.094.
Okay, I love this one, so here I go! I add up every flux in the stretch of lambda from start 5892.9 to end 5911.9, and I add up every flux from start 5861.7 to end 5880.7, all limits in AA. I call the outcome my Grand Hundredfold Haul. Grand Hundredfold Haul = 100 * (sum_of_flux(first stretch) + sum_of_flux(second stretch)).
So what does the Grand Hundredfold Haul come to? 4470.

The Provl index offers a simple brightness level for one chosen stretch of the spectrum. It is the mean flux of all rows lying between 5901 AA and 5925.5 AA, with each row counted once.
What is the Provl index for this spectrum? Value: 1.536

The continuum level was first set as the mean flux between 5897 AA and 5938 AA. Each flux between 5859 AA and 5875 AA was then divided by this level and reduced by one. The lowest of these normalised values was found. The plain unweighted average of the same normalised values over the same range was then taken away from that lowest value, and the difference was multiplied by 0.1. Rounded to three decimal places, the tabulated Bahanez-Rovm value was -0.027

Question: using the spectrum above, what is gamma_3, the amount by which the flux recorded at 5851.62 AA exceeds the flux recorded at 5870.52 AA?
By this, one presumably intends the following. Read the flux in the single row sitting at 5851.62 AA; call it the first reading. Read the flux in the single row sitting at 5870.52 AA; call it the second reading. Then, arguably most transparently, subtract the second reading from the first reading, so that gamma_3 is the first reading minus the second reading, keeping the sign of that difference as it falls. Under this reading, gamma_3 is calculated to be -0.16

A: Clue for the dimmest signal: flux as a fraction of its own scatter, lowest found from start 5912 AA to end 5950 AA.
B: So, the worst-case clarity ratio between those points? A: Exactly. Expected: 8.4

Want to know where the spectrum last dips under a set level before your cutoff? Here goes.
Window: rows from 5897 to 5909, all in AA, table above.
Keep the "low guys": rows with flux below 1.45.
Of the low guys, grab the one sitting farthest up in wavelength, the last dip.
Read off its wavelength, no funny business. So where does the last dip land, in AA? 5908.49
